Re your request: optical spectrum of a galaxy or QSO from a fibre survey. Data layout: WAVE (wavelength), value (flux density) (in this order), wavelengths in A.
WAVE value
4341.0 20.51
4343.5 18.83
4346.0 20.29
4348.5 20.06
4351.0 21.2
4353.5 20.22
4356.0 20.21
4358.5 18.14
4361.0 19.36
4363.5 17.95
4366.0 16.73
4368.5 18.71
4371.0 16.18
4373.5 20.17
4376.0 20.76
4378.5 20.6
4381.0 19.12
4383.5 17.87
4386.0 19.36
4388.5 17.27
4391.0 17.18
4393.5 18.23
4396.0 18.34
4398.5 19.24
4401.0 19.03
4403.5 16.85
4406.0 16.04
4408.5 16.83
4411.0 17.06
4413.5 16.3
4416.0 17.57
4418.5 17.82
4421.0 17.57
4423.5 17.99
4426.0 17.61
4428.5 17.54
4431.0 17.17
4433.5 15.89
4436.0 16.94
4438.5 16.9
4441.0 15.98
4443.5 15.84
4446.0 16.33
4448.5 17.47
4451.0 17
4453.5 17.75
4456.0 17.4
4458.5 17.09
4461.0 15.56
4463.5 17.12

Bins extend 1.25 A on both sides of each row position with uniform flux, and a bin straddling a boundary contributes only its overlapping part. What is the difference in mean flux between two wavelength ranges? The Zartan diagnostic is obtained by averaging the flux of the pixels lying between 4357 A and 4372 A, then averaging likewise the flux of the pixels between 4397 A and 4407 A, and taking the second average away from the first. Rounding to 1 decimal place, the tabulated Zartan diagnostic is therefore 0.1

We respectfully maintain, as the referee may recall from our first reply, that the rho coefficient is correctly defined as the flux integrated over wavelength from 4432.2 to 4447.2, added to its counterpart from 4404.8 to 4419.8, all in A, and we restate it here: 499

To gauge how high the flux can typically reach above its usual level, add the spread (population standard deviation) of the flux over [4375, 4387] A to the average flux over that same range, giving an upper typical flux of 20.6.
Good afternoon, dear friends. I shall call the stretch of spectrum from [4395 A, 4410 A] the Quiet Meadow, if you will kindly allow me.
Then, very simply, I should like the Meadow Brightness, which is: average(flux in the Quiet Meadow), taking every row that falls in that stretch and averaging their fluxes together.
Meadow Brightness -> 17.7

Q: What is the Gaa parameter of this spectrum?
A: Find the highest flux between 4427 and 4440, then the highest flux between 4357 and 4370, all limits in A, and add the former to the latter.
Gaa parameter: 36.9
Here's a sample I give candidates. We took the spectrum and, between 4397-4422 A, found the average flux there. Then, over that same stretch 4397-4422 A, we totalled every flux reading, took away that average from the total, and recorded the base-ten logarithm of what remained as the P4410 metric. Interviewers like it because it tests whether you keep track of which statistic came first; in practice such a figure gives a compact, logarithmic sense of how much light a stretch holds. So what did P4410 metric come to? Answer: 2.196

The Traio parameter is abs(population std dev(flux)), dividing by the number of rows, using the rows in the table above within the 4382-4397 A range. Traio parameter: 0.73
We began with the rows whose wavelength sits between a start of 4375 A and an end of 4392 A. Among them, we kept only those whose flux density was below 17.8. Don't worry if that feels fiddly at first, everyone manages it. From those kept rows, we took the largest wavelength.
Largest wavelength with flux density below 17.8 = 4391.0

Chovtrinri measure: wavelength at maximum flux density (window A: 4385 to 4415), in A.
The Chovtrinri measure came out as 4386.0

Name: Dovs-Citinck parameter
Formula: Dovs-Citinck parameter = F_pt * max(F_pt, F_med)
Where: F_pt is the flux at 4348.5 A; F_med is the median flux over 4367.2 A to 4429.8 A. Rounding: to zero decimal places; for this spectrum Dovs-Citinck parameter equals 402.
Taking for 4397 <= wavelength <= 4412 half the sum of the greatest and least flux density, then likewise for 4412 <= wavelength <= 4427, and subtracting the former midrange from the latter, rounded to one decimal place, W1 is -0.5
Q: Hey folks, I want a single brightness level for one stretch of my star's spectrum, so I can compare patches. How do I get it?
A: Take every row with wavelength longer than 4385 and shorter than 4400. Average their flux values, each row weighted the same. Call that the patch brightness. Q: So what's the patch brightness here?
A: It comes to 18.3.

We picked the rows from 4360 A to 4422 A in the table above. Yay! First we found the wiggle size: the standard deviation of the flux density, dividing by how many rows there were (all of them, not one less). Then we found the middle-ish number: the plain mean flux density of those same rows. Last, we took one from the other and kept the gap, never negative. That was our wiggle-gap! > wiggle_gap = 16.76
